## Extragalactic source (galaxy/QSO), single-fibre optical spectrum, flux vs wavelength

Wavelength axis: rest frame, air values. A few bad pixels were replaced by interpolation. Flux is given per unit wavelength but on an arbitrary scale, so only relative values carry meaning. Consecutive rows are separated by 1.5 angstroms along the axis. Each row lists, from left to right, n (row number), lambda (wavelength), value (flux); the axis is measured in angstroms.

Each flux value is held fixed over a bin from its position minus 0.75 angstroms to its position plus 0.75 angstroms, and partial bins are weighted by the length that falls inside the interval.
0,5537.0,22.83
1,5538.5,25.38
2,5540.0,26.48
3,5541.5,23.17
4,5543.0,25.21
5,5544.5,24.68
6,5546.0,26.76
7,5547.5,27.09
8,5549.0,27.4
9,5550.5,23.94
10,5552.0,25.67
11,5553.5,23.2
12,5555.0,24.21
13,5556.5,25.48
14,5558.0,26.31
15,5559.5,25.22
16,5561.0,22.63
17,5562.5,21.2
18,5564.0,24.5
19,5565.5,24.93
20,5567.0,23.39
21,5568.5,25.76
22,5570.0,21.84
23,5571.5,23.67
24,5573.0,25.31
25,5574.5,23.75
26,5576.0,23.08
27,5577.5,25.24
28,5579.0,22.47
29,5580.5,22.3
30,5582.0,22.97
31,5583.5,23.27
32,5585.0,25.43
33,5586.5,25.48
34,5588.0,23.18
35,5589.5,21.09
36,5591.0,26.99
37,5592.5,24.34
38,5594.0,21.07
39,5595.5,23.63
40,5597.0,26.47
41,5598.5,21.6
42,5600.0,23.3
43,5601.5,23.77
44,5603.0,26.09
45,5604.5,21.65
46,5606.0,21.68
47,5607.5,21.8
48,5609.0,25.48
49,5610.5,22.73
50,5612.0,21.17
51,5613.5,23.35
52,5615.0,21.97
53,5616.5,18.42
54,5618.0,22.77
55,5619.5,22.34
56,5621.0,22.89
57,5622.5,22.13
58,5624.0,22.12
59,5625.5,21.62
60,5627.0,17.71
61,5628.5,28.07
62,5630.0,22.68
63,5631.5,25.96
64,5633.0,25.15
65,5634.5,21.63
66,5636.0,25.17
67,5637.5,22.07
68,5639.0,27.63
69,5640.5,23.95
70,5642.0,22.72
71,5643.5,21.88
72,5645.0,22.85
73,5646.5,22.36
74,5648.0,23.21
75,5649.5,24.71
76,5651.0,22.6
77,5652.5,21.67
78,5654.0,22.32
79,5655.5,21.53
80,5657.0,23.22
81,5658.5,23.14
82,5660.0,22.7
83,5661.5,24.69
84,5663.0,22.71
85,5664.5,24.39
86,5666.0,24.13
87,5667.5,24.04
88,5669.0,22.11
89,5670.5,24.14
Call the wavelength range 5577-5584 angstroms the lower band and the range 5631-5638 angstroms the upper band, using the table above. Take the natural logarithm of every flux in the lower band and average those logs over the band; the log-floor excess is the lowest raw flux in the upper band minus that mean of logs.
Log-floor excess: 18.5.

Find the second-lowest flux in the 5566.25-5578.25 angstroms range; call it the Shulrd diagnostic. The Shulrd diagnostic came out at 23.08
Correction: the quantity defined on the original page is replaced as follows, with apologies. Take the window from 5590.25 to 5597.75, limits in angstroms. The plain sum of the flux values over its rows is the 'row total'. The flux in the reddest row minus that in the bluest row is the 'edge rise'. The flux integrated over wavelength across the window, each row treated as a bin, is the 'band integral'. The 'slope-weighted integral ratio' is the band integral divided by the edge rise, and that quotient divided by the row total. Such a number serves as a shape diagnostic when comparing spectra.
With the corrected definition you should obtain -2.9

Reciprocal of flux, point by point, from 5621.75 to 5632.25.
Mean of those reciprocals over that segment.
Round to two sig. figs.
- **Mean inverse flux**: 0.044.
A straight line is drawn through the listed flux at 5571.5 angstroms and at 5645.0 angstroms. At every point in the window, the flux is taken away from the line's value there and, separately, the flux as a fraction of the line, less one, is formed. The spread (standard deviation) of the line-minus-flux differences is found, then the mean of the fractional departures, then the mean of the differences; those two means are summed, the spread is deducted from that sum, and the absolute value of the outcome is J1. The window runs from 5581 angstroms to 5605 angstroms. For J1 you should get 2.2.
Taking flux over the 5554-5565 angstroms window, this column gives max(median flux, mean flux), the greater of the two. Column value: 24.5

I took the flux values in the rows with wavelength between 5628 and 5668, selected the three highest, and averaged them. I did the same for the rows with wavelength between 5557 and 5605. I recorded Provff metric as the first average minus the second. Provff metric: 0.6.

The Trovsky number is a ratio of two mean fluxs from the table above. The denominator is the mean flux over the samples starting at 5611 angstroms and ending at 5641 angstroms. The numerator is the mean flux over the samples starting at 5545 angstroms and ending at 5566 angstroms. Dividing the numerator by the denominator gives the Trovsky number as 1.09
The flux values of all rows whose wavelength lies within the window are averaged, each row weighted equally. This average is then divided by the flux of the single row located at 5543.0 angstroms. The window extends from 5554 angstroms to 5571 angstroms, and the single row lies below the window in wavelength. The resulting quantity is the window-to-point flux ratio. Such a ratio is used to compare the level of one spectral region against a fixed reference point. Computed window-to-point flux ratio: 0.96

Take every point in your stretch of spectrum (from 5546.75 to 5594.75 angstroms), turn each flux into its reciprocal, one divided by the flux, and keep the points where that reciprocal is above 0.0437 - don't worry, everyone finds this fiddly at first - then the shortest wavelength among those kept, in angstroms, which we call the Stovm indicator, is 5561.0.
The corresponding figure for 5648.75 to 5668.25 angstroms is 5651.0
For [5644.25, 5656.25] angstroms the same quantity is 5645.0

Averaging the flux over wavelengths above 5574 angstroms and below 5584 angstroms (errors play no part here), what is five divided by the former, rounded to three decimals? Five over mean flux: 0.215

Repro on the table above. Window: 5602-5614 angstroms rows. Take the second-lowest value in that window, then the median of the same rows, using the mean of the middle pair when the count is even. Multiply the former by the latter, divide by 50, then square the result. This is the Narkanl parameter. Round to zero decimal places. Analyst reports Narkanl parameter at 93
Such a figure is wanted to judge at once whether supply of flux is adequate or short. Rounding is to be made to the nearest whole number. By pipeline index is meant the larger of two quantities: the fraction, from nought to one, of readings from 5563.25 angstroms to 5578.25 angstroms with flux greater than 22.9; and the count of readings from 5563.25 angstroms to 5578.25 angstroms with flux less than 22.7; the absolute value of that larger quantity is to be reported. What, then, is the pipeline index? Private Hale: 1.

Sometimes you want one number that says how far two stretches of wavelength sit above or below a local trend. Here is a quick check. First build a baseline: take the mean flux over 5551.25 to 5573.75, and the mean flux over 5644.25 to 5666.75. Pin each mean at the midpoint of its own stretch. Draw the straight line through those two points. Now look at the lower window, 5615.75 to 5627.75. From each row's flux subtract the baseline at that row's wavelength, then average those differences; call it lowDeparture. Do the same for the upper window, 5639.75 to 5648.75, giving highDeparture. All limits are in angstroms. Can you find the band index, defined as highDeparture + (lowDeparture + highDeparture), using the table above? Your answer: -3.0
